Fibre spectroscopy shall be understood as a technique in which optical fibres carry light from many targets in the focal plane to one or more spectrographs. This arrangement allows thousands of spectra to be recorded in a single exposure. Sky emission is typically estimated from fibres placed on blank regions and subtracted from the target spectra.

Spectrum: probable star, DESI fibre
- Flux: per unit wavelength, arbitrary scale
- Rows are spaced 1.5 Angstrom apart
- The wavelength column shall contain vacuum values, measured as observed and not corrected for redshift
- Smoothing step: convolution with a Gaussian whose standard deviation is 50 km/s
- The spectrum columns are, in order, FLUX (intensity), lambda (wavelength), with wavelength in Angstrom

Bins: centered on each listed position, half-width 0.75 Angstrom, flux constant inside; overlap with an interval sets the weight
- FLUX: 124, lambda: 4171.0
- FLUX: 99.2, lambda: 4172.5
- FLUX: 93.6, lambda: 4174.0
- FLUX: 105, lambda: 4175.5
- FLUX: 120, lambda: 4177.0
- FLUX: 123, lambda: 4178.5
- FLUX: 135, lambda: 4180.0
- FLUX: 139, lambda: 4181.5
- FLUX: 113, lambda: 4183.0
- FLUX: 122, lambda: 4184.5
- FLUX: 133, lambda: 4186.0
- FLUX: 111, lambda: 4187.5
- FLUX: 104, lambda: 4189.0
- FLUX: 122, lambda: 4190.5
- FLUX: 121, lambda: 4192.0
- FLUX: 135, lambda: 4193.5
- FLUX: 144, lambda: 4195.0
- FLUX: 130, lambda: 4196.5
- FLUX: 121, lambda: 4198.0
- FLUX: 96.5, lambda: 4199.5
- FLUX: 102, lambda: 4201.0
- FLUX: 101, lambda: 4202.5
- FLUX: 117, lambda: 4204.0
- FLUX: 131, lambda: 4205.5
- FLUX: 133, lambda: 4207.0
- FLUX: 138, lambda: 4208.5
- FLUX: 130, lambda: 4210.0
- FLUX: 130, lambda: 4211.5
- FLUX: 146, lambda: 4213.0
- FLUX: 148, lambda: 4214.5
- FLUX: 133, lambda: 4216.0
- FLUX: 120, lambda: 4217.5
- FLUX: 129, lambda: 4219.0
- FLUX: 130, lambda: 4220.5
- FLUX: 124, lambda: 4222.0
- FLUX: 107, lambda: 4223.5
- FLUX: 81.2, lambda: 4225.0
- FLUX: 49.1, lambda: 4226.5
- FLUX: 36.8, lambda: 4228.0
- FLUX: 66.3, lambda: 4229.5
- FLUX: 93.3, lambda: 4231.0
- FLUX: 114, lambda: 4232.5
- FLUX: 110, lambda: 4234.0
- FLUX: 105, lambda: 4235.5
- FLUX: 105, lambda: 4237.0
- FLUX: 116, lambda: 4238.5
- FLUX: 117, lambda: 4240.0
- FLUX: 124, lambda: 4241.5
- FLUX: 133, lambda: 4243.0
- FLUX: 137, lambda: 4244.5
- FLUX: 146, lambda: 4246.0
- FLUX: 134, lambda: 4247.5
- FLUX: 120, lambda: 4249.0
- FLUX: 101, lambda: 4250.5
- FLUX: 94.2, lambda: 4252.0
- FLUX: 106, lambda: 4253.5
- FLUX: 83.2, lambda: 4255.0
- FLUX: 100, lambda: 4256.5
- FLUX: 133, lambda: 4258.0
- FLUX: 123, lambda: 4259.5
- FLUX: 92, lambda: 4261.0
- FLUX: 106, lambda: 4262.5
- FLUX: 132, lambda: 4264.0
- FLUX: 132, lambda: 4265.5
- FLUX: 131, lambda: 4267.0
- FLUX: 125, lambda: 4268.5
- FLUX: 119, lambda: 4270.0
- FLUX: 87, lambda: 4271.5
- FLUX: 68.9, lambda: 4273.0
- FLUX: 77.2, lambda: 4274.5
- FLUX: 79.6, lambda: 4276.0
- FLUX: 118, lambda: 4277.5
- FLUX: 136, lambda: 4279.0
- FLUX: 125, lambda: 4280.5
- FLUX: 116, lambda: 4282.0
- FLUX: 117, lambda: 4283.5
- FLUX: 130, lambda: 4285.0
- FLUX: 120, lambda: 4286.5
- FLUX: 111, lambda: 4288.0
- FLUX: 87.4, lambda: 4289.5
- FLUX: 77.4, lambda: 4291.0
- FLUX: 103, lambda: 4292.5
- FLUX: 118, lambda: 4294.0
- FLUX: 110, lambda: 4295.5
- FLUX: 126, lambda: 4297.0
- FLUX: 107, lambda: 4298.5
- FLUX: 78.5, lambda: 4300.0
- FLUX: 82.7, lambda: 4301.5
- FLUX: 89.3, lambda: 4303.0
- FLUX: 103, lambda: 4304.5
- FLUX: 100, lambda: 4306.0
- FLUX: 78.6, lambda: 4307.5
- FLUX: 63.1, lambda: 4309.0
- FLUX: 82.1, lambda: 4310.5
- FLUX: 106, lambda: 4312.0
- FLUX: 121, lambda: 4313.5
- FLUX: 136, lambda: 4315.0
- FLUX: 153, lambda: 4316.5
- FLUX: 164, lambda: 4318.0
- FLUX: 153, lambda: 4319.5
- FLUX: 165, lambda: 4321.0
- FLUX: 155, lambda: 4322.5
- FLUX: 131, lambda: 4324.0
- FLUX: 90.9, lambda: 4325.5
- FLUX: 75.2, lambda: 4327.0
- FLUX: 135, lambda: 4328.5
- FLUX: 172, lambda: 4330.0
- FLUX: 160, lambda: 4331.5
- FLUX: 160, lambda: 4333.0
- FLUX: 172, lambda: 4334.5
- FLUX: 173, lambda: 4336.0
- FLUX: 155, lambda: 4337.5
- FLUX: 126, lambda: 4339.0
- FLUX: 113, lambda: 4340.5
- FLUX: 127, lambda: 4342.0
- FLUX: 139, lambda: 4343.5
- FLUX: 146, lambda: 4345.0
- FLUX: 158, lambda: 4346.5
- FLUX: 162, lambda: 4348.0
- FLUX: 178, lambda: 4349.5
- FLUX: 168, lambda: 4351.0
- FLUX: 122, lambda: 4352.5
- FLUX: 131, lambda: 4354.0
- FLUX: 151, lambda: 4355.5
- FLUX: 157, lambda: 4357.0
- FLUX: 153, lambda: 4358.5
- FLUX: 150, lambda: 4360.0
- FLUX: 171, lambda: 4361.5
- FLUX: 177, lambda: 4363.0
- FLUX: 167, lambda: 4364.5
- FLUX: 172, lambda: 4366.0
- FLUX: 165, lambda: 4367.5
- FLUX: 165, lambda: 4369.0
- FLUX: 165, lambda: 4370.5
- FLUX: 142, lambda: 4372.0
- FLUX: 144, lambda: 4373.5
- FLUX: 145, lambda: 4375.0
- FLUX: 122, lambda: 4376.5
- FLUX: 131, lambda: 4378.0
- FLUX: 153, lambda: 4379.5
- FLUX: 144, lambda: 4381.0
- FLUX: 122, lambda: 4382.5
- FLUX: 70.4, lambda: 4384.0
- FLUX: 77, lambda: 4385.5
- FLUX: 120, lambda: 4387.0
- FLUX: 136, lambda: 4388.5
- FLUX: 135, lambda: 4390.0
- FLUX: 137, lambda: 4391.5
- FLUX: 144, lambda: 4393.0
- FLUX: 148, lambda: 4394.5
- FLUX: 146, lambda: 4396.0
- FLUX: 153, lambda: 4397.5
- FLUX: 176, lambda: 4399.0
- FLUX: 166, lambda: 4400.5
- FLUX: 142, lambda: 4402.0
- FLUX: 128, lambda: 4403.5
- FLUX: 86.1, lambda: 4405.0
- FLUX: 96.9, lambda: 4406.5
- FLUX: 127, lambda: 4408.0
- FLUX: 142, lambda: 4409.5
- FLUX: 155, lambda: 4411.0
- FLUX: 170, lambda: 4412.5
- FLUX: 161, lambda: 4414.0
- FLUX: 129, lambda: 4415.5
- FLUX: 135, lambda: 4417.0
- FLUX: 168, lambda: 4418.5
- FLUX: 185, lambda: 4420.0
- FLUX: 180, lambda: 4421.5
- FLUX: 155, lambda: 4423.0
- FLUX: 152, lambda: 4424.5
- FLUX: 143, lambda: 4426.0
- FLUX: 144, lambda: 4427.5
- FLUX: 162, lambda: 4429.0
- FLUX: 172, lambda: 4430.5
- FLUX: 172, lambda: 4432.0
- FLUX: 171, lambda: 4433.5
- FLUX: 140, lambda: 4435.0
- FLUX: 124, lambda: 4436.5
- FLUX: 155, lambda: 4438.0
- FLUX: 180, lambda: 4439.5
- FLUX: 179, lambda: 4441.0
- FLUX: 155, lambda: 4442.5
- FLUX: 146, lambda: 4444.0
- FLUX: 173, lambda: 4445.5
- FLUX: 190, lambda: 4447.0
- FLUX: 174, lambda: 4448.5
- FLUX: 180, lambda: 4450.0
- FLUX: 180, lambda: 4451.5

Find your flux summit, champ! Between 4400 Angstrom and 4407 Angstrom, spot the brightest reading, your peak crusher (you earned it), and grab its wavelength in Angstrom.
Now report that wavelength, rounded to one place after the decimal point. 4400.5 Angstrom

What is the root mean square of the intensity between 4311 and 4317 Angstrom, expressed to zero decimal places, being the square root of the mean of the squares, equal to 130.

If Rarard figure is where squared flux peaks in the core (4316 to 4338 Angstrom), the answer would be 4336.0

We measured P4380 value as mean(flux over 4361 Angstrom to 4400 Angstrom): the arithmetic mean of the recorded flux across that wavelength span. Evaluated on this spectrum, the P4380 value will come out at 143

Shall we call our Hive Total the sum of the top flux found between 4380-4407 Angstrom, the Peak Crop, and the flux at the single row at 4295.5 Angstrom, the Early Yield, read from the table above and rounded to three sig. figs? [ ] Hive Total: 286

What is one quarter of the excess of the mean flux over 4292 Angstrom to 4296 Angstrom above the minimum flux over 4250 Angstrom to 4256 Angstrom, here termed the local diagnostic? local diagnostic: 7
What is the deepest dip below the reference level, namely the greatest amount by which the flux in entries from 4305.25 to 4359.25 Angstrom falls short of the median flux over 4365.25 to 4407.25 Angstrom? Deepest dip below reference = 80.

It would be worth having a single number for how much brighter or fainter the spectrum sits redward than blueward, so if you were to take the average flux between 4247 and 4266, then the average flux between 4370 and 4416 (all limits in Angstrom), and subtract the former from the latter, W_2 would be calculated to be 24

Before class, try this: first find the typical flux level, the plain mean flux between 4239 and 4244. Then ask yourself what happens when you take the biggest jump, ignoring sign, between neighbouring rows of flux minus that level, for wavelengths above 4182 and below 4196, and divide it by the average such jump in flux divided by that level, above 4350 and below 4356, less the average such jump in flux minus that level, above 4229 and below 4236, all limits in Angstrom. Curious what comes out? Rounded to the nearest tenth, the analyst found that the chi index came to -1.6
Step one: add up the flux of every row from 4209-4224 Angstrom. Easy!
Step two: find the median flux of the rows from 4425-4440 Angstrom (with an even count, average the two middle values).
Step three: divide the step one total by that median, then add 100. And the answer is 108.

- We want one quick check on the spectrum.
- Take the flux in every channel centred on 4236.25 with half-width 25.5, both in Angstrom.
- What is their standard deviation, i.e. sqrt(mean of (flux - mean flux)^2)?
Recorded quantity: 26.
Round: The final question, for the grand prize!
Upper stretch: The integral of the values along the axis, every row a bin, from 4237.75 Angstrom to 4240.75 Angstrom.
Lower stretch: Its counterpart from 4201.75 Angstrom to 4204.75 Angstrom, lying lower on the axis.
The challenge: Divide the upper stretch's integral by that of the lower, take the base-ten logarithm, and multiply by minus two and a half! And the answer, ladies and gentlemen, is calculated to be -0.07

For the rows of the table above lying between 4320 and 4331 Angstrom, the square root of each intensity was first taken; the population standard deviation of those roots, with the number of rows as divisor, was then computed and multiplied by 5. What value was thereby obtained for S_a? 7.8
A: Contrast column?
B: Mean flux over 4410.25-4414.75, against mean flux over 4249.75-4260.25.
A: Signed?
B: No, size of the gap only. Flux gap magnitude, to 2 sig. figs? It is 56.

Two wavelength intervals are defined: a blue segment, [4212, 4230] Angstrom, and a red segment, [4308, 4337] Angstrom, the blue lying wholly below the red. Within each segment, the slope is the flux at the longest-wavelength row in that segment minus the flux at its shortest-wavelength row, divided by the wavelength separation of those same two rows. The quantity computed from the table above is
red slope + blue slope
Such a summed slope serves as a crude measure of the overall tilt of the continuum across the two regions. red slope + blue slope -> -0.8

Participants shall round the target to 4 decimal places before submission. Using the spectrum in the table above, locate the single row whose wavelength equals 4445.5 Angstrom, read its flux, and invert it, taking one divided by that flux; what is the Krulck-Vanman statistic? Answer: 0.0058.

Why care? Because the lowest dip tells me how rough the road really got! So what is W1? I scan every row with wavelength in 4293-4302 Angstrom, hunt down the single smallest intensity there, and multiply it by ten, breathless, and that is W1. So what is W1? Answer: 785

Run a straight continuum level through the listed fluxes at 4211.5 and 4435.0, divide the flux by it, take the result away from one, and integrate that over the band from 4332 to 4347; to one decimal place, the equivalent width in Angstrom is -1.2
